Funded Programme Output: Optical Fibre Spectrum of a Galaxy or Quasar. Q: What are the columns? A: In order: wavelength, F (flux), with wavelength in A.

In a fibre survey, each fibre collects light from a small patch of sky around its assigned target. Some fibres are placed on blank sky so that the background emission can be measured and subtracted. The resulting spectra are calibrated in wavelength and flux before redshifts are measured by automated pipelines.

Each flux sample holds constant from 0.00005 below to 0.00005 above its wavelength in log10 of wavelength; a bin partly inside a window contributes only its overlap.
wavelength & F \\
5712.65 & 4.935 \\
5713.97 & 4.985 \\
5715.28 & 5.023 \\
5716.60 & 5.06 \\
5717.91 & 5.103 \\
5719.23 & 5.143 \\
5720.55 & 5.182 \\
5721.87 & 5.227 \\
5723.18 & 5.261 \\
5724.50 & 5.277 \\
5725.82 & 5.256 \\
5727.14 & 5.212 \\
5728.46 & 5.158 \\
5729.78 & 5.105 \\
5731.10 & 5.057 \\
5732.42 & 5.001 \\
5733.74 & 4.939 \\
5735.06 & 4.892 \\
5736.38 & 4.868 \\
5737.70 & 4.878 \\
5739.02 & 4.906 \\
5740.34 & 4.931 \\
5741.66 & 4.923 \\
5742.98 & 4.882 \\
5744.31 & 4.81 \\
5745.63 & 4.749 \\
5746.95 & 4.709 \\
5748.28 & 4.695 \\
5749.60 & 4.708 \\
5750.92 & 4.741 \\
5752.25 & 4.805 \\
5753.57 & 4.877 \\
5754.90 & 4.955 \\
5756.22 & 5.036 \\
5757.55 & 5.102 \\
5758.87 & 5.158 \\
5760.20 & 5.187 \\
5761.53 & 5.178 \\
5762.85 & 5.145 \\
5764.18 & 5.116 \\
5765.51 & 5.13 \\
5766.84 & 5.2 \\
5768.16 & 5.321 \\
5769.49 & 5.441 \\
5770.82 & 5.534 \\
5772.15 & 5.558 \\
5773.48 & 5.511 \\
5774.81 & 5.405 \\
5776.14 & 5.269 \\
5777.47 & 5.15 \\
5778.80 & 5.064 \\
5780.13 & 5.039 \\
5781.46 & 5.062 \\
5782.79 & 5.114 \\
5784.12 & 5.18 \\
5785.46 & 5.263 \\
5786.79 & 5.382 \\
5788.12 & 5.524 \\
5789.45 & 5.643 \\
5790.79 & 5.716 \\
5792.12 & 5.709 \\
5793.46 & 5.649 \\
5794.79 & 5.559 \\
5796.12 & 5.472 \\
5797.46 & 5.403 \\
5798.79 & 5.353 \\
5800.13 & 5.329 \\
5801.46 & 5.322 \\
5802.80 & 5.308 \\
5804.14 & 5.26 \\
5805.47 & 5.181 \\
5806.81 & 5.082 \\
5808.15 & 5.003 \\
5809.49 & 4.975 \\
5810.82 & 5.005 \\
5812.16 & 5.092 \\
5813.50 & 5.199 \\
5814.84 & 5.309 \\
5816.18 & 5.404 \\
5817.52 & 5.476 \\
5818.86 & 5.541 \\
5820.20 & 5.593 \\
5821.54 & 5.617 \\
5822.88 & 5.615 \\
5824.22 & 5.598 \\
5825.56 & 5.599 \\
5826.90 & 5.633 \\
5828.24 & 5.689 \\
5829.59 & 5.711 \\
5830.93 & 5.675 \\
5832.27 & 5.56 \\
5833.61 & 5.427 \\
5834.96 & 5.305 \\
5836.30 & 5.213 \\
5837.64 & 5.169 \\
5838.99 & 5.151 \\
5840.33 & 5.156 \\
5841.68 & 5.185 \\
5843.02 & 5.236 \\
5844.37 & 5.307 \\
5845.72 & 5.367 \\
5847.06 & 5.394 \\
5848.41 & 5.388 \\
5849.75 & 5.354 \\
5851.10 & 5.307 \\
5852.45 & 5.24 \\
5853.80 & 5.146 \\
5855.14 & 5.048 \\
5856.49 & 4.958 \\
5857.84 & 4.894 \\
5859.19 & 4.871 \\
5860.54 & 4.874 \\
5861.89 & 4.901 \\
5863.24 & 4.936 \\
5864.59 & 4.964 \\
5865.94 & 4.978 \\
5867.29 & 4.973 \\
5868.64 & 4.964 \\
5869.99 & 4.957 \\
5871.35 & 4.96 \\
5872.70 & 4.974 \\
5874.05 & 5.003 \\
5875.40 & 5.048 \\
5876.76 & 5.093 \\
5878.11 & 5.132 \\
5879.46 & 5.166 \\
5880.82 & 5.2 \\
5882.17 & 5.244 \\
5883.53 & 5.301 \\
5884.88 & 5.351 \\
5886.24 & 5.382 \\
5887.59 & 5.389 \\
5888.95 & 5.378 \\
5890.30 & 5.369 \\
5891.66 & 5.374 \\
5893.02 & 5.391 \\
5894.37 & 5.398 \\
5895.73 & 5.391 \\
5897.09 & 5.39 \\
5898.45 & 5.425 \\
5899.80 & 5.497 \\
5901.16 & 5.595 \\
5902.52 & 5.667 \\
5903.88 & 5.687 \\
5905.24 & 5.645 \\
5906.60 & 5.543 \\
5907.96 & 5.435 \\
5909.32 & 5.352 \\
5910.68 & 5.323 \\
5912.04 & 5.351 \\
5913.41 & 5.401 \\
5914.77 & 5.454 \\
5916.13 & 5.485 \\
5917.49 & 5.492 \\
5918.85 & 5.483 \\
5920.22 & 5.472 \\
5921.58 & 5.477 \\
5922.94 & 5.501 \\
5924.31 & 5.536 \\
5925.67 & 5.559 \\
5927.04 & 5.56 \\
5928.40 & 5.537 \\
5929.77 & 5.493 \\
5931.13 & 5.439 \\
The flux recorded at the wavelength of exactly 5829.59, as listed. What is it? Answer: 5.711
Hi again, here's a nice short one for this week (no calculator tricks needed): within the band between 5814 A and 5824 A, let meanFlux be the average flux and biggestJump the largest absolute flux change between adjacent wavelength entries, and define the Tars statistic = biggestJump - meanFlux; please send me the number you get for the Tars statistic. -5.41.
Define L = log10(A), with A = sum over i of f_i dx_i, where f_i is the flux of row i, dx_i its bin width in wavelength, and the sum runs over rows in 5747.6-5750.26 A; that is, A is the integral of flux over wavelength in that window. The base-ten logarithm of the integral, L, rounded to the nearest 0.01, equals 1.10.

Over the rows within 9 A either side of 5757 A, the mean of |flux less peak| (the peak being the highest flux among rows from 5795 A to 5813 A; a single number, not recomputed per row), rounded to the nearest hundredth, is 0.48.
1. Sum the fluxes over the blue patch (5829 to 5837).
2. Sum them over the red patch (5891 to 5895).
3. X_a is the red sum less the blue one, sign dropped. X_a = 16.7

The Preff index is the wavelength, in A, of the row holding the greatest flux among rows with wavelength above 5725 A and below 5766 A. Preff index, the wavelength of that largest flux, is 5725.82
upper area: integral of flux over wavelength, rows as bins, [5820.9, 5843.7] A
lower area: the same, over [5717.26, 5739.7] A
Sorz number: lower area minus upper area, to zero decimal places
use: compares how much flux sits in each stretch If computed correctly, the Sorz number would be -10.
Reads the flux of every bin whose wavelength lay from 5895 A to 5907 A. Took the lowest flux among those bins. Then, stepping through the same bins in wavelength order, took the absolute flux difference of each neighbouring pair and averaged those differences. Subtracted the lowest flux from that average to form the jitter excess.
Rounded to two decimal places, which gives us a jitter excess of -5.33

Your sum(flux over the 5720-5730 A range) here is 41.7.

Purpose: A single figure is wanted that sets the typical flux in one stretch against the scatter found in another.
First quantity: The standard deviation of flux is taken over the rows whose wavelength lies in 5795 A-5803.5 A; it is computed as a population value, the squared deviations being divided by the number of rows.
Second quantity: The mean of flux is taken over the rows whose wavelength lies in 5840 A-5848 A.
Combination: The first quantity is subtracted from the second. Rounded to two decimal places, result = 5.22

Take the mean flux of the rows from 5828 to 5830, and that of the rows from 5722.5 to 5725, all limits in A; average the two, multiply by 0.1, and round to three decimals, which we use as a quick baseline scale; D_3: 0.548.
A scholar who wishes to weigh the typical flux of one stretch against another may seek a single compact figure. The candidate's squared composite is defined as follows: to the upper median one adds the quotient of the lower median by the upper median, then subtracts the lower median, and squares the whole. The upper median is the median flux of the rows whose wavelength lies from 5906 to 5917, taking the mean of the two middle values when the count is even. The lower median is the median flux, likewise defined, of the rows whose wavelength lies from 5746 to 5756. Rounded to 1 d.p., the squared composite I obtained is 2.4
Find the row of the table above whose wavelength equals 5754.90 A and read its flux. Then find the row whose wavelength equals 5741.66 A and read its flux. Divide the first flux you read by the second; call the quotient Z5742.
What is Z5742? 1.01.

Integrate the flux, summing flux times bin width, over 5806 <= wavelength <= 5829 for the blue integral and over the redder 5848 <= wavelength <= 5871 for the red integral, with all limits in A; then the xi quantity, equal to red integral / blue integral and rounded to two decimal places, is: 0.94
